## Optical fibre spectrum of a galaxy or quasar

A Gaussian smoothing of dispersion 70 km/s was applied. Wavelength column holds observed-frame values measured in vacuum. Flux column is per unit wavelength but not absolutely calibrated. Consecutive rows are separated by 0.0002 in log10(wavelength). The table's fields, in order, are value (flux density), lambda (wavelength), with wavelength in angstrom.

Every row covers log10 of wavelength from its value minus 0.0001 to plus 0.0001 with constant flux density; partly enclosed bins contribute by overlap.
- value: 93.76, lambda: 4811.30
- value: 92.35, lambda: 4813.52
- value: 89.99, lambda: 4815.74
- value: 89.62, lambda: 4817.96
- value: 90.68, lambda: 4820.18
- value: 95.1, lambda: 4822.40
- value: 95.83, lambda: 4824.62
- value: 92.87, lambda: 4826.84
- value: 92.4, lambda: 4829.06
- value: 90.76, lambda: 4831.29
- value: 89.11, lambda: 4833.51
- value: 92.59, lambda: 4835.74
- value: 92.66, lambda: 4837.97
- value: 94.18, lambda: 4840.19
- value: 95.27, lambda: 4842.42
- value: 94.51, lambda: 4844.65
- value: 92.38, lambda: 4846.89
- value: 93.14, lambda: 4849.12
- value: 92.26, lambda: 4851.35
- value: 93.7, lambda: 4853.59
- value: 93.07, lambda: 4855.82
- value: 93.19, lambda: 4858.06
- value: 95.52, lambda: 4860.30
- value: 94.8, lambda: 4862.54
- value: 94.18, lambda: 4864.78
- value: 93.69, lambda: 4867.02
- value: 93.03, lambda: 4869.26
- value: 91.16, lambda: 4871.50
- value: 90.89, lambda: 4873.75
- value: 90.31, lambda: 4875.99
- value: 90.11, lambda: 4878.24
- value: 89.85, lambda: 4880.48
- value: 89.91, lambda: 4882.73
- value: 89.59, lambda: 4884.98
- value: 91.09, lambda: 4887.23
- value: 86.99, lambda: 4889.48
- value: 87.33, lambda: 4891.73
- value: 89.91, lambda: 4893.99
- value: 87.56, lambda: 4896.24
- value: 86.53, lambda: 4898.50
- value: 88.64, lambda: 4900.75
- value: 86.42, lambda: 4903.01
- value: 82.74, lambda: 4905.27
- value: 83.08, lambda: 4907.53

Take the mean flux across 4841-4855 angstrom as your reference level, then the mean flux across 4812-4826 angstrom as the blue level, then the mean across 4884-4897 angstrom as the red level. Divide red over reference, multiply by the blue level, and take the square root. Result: 9.36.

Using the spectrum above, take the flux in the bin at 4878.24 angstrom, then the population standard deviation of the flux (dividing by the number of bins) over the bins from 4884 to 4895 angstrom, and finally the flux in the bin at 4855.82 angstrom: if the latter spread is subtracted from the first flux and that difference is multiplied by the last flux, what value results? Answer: 8240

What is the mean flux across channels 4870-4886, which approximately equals 90.3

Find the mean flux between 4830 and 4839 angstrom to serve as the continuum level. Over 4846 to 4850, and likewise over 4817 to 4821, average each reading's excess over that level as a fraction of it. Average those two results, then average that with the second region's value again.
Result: -0.005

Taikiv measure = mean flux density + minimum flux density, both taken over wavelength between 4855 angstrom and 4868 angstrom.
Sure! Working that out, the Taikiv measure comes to 187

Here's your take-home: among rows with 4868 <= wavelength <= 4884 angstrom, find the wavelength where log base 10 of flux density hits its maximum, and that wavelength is 4869.26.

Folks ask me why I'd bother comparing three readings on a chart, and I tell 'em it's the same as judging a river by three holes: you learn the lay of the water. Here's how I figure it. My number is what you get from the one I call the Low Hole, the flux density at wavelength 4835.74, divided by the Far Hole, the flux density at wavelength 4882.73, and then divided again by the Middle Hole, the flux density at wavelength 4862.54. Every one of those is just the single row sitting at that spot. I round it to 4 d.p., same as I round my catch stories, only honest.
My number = 0.0109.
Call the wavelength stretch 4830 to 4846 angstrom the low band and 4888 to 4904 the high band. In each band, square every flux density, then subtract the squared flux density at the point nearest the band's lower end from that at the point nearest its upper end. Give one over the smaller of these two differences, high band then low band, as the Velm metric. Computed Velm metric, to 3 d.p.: -0.010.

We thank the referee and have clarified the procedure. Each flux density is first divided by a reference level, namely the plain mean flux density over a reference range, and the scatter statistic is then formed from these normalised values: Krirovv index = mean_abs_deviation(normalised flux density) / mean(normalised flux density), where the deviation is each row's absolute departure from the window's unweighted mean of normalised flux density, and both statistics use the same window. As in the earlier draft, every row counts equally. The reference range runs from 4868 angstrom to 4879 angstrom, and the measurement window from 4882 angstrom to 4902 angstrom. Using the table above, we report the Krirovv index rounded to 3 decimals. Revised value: 0.015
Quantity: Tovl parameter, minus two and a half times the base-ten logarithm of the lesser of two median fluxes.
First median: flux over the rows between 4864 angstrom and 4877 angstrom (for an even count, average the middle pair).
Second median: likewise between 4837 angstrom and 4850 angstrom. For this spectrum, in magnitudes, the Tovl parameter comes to -4.91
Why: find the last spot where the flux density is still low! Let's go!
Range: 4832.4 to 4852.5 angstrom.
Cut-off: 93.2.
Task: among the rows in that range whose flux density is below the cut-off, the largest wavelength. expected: 4851.35 angstrom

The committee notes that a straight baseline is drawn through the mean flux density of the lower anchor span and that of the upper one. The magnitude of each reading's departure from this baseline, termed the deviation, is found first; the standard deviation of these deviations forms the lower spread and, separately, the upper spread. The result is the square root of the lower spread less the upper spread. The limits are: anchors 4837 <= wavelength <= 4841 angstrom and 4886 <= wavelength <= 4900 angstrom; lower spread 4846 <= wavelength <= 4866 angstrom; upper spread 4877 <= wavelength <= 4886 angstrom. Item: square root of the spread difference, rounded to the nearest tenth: 1.1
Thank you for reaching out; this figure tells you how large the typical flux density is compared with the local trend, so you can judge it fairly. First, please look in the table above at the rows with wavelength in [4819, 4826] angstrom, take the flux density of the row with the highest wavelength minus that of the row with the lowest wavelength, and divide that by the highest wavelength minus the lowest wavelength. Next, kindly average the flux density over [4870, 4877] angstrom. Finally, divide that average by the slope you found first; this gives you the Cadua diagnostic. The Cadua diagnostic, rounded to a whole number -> 78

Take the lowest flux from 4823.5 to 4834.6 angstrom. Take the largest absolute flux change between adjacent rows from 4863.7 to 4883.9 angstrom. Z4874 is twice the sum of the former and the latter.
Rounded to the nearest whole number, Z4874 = 182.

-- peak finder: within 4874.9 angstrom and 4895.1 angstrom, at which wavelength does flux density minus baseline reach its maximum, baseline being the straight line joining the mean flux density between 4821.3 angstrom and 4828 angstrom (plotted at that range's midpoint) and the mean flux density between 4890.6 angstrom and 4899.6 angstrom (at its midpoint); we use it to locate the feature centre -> 4887.23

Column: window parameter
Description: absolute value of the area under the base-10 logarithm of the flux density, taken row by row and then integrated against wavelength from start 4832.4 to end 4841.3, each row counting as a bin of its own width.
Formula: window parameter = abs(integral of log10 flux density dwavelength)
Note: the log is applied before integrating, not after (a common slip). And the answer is 17.5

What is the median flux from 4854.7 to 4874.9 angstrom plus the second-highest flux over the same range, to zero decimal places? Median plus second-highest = 188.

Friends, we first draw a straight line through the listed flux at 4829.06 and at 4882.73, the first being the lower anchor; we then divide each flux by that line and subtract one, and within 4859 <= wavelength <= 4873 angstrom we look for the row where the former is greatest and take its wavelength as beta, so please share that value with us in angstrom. 4860.30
